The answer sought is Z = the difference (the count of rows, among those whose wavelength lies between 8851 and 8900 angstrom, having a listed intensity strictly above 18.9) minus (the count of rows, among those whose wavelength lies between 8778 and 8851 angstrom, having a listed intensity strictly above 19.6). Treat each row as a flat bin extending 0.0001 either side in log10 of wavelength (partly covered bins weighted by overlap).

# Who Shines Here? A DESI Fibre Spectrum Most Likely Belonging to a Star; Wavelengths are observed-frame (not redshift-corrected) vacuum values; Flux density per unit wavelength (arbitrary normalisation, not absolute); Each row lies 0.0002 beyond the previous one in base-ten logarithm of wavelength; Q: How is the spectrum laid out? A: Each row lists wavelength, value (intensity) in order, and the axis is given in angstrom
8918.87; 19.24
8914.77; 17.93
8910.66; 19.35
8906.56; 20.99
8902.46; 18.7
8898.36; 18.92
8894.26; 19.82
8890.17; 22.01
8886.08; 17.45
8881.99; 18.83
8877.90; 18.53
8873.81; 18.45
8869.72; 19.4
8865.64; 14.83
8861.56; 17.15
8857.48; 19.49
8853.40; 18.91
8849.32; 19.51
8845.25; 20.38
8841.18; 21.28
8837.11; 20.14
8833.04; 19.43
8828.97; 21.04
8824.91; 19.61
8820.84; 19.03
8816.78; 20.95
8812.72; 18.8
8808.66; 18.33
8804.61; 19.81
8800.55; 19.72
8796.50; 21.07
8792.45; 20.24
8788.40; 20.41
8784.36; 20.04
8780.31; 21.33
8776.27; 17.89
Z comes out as -7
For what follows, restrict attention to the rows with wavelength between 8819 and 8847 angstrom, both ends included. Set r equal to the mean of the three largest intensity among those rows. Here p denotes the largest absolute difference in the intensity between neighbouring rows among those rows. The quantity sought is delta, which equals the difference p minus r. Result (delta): -19.3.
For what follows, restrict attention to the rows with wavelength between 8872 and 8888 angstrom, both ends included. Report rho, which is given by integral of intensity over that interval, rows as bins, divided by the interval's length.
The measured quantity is 18.3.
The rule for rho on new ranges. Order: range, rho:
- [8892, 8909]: 19.6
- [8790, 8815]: 19.7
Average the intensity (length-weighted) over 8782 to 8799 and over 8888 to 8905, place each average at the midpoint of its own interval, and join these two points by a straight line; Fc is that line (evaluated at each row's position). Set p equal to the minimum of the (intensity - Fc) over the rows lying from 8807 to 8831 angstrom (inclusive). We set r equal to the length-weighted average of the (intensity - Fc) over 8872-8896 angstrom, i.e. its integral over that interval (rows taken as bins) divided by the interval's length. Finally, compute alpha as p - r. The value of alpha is -1.2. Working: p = -2.01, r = -0.8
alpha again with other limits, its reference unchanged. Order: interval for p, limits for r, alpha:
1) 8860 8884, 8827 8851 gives -5.3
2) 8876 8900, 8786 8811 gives -2.0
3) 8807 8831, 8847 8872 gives -0.2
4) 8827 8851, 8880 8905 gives -0.2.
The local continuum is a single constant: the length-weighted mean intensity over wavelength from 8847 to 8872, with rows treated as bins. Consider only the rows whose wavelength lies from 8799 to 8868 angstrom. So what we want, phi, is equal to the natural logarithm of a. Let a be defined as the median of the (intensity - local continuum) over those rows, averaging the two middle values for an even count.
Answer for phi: 0.24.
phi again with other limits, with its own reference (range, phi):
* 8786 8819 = 0.58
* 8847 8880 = -0.74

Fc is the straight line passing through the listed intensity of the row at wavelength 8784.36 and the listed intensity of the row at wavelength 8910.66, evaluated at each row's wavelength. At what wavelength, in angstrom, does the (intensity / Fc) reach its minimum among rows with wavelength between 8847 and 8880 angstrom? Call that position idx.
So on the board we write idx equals 8865.64 angstrom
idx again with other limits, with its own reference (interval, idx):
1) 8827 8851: 8833.04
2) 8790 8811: 8808.66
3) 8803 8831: 8808.66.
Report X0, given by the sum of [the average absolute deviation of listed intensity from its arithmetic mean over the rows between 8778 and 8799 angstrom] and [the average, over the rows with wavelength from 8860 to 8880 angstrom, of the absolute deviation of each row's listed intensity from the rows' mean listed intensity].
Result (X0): 1.8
